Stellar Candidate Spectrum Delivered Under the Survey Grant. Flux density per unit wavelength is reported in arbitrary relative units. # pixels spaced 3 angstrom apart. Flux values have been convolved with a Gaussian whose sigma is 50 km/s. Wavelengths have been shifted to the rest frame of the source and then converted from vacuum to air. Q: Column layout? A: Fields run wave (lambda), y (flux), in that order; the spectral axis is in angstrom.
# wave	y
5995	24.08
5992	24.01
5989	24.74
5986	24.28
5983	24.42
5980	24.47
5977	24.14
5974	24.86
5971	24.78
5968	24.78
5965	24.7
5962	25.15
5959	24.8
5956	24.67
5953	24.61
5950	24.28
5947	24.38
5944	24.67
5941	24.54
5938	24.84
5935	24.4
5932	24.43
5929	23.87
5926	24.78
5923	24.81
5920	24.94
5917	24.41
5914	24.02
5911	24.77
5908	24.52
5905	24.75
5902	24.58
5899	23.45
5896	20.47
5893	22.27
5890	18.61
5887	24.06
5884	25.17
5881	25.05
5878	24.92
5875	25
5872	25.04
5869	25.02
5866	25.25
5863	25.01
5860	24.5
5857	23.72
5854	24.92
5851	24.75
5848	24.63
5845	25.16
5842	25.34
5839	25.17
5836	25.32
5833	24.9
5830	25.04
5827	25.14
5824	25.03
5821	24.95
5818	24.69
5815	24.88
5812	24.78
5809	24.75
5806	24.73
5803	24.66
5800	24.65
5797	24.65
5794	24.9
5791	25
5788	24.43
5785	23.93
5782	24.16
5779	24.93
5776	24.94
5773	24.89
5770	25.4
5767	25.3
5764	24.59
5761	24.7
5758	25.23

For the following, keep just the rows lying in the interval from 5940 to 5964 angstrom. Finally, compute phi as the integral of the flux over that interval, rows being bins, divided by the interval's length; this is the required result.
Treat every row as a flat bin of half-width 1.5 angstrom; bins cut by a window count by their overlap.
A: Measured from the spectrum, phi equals 24.6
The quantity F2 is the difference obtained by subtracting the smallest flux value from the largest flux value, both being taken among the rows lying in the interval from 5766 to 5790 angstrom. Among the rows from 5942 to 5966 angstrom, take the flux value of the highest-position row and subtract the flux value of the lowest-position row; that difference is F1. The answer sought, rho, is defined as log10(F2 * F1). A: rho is -1.4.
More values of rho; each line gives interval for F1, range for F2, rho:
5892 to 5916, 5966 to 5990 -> 0.1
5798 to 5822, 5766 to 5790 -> -0.4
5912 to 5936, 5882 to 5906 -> 0.4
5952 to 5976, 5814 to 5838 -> -0.8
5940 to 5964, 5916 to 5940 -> -0.2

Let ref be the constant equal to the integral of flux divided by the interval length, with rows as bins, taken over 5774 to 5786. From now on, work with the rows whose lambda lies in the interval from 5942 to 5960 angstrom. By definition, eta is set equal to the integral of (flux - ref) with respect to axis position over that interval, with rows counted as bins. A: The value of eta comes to 0.6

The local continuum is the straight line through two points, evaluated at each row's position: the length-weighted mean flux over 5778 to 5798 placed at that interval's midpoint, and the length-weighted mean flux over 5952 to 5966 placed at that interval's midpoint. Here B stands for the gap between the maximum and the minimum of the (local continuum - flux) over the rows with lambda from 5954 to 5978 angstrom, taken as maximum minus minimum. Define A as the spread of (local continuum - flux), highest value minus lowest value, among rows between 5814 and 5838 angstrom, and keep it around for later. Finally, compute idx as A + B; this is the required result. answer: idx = 1.64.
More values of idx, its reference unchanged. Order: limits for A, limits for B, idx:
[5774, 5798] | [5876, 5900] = 7.63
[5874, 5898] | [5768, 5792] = 8.06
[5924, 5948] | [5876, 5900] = 7.53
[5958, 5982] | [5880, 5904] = 7.60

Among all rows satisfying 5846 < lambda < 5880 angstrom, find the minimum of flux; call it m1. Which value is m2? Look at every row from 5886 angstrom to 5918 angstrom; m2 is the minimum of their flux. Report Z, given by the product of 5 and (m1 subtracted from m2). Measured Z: -26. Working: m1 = 23.72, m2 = 18.61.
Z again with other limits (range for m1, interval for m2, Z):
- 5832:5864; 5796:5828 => 5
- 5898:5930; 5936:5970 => 4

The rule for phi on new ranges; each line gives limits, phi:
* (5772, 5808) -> 24.7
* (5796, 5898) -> 24.5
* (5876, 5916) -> 23.6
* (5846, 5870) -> 24.7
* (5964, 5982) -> 24.6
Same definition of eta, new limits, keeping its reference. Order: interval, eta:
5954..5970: 4.5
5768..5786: 3.9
